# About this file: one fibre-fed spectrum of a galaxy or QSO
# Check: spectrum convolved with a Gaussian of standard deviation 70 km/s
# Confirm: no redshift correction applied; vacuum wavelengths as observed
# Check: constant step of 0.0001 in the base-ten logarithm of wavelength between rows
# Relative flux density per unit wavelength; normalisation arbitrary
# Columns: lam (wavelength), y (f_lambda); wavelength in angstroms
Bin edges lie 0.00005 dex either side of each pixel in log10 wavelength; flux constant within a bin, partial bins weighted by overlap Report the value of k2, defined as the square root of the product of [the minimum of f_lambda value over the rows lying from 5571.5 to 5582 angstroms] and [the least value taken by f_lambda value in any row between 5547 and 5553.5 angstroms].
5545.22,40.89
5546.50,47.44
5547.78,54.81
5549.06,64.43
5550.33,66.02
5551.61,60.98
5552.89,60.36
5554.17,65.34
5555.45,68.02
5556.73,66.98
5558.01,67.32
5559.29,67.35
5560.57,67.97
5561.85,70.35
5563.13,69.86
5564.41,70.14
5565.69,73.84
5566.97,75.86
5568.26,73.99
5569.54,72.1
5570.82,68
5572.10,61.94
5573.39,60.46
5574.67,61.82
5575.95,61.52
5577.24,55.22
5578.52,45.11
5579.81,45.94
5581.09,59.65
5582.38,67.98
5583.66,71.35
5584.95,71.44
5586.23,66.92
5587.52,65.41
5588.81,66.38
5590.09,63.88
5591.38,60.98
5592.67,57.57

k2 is 50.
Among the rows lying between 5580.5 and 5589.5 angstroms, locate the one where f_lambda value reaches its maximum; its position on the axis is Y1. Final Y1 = 5584.95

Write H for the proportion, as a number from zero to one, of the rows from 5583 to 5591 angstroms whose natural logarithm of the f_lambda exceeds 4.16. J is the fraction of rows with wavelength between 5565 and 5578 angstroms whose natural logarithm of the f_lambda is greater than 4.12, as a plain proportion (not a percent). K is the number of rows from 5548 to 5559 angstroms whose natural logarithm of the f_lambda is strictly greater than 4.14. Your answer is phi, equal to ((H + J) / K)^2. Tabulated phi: 0.07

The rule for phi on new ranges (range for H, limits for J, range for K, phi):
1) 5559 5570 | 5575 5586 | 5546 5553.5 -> 0.47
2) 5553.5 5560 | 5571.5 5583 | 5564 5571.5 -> 0.05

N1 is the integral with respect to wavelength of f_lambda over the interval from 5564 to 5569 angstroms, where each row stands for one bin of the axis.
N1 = 368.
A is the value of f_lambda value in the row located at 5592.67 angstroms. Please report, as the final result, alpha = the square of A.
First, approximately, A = 57.57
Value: 3314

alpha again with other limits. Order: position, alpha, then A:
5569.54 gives 5198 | 72.1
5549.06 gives 4151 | 64.43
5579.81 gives 2110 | 45.94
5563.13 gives 4880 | 69.86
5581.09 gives 3558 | 59.65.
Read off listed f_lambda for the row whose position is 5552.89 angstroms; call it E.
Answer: 60.36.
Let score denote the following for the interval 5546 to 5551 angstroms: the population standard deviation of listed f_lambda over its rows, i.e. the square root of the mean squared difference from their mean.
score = 7.5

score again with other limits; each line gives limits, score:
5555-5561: 0.4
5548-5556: 2.7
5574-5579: 6.8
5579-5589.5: 7.8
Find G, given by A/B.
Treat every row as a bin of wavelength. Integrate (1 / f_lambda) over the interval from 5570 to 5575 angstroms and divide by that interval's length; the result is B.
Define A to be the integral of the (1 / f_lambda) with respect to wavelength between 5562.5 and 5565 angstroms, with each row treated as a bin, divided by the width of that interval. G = 0.90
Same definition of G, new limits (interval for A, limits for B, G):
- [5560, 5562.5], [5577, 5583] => 0.77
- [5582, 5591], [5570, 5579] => 0.87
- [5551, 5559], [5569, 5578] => 0.96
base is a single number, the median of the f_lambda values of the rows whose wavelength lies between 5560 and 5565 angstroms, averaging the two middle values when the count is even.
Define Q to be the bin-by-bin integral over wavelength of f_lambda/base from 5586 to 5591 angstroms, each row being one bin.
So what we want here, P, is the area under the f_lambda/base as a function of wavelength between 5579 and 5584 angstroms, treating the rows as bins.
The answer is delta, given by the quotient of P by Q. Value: 0.92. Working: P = 4.3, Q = 4.66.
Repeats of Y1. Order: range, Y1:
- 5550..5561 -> 5555.45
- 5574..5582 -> 5574.67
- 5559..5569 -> 5566.97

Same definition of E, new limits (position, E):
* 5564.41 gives 70.14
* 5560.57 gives 67.97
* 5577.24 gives 55.22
